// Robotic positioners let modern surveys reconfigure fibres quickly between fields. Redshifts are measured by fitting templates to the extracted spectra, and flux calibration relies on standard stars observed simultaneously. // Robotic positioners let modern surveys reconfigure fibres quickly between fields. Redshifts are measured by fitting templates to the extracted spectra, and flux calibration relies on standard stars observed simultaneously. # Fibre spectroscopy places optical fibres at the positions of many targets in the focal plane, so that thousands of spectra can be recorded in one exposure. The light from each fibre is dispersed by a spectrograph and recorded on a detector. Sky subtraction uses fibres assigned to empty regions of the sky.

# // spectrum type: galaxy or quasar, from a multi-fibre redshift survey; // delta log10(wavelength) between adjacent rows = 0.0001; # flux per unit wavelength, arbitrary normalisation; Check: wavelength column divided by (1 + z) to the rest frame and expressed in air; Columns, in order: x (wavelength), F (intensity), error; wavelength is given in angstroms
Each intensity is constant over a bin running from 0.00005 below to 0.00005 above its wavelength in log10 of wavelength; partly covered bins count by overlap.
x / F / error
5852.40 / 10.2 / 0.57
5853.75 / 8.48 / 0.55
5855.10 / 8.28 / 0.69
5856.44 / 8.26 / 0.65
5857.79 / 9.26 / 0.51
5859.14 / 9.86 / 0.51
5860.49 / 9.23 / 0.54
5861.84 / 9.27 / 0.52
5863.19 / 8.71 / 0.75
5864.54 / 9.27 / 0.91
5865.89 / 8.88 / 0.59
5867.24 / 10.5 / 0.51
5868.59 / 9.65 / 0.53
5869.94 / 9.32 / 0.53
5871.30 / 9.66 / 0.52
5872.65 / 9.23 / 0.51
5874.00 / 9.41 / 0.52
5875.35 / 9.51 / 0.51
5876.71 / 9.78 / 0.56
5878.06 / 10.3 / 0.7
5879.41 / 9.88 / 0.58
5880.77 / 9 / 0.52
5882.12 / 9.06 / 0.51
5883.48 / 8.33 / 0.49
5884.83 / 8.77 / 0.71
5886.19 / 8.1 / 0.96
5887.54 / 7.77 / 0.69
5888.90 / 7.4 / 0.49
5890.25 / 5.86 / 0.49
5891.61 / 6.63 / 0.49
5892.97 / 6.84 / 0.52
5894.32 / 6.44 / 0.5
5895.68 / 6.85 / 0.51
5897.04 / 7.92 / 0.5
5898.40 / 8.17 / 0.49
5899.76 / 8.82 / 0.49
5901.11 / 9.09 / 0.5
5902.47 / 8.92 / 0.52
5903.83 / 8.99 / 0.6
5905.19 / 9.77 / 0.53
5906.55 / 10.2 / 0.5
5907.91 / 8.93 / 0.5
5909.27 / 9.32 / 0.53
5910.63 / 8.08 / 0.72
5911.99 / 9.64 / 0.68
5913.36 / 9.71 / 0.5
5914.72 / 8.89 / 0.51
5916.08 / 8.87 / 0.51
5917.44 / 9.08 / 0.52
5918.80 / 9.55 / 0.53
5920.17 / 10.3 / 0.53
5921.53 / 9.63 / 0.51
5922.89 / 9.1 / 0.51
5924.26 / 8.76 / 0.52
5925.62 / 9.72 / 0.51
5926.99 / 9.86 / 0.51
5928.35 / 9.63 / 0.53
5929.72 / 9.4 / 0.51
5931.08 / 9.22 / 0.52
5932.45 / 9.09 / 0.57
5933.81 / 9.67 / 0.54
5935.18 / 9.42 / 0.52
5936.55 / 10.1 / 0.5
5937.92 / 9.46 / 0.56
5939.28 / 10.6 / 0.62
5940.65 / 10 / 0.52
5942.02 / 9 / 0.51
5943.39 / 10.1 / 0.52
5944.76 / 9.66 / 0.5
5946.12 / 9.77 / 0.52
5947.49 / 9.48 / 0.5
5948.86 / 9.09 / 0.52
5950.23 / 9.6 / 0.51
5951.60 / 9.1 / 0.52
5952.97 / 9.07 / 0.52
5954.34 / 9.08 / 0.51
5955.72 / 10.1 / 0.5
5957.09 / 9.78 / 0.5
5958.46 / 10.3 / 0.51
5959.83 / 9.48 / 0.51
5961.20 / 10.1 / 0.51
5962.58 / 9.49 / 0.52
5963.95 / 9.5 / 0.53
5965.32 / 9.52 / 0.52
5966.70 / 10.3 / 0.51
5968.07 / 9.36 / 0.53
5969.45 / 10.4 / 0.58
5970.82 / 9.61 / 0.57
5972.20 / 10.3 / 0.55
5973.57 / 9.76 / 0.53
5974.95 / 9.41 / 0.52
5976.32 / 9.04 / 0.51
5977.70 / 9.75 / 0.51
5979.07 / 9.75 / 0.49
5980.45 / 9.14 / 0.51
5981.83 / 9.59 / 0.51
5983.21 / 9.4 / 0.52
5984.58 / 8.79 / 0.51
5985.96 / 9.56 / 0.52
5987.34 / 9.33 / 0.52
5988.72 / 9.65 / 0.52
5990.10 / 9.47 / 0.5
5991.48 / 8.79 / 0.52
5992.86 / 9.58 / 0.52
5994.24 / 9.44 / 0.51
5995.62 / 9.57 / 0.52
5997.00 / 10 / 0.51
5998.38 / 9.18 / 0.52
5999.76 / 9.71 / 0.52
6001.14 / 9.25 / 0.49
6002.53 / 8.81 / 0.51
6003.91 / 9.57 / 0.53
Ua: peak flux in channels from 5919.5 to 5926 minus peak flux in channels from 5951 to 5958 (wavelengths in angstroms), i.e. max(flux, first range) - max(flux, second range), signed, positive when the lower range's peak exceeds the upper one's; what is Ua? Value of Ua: 0.20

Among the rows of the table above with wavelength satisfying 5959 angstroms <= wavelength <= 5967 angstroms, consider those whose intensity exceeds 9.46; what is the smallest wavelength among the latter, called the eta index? 5959.83 angstroms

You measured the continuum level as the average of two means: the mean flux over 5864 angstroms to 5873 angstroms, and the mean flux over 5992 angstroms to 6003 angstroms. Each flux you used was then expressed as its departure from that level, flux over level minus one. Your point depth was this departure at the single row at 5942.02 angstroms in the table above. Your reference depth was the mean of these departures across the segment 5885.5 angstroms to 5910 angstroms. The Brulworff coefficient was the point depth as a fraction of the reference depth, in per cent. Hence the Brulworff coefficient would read 35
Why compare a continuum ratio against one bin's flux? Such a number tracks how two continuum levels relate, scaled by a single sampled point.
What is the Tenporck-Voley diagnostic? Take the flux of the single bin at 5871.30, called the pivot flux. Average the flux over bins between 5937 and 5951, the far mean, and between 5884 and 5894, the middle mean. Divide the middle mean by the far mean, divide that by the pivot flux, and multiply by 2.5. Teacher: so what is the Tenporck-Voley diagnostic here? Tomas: 0.196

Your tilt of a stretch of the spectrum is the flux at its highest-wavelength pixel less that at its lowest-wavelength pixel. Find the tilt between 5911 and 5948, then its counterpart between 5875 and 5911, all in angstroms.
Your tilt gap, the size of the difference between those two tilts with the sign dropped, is 1.3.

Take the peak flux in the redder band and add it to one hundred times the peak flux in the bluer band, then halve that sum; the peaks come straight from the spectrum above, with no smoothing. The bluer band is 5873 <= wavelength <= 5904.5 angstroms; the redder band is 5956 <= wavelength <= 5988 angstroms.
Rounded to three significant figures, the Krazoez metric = 520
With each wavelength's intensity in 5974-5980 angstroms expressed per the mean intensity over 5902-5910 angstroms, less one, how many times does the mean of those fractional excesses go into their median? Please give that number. 1.7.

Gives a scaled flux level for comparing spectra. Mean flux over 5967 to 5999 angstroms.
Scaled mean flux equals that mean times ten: 95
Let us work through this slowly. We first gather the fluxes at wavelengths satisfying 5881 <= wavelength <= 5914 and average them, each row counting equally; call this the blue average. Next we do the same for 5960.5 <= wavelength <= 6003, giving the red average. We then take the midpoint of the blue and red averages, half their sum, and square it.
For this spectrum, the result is 80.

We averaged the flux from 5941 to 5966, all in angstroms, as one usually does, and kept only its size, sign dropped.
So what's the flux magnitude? 9.57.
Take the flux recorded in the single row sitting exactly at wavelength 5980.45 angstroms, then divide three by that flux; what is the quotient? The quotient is 0.328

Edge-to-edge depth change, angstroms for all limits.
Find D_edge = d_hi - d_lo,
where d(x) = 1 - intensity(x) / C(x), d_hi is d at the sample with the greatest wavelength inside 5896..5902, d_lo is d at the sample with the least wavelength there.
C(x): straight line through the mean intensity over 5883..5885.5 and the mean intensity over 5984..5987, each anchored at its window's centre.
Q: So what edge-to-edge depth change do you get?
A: -0.13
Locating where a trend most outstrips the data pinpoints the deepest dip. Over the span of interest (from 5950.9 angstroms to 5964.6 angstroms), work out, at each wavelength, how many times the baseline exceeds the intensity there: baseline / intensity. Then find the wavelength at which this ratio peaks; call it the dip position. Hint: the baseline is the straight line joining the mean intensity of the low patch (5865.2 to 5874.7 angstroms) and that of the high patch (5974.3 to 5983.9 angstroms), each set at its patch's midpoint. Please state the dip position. 5952.97 angstroms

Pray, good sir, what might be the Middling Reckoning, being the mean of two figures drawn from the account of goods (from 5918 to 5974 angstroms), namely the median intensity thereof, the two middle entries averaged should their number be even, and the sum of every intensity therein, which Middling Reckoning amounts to 203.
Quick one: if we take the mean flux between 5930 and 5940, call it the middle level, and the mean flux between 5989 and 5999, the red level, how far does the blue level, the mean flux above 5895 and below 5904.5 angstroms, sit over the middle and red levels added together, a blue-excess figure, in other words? -10.7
